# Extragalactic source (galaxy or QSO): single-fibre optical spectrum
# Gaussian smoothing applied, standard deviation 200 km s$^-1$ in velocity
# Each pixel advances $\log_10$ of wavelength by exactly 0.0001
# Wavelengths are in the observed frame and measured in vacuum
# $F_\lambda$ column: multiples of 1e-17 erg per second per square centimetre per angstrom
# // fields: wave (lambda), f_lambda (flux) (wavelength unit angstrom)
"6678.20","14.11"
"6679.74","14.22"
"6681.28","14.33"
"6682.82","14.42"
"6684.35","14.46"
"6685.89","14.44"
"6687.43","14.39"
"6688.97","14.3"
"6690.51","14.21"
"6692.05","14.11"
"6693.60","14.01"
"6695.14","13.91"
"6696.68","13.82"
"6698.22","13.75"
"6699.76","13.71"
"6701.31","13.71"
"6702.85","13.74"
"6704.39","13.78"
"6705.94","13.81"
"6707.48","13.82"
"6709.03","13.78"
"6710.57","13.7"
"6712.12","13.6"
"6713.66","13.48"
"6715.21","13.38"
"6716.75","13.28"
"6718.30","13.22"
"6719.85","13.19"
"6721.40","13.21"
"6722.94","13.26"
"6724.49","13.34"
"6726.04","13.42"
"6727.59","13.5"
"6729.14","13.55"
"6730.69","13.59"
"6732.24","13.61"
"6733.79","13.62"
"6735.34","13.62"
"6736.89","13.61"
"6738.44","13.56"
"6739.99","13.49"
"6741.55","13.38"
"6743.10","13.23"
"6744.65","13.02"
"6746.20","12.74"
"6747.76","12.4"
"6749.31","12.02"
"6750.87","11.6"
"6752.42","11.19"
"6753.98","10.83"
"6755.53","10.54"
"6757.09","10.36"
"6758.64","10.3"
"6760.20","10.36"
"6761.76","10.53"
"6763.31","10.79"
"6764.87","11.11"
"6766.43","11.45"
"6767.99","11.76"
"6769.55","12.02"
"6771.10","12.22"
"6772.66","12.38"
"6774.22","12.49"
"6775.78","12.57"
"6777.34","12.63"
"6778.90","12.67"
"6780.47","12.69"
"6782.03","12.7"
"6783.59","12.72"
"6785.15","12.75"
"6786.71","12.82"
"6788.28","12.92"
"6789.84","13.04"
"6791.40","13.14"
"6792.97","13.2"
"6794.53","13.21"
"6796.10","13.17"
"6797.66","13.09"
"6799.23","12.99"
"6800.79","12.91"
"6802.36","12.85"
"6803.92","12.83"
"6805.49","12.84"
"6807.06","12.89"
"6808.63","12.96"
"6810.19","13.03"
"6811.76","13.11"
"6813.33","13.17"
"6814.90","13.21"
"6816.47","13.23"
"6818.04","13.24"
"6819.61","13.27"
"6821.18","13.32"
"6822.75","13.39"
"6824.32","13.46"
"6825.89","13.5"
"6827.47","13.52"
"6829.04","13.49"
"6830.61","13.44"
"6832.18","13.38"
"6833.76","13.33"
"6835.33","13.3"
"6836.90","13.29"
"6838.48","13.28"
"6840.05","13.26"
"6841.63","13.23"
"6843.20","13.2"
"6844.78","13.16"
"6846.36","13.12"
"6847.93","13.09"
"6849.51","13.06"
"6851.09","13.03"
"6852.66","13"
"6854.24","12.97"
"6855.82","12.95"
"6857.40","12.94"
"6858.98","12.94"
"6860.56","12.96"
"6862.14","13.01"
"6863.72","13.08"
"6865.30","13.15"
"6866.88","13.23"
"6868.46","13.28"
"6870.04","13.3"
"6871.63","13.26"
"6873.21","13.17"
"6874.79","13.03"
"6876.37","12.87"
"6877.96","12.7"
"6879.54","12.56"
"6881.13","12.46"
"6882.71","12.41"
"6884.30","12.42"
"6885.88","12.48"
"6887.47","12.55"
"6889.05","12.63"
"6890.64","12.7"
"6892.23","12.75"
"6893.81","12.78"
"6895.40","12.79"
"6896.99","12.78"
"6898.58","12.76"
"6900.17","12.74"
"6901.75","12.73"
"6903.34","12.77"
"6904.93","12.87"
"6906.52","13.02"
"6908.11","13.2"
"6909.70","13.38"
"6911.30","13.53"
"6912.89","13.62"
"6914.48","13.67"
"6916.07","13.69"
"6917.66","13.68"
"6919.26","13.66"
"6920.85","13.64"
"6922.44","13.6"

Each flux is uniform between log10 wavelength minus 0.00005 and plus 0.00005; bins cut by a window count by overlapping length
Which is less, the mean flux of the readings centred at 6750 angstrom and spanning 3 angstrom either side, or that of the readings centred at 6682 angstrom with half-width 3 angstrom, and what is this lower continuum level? 11.8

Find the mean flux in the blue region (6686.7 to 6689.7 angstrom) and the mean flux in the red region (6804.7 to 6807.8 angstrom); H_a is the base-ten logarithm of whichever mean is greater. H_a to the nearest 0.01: 1.16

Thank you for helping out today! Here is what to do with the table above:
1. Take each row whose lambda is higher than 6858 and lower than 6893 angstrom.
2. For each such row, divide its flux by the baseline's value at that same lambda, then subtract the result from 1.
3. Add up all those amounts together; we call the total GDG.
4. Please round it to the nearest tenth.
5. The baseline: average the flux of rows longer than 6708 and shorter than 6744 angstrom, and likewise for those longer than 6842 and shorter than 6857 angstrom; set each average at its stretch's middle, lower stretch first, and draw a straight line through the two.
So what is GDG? 0.2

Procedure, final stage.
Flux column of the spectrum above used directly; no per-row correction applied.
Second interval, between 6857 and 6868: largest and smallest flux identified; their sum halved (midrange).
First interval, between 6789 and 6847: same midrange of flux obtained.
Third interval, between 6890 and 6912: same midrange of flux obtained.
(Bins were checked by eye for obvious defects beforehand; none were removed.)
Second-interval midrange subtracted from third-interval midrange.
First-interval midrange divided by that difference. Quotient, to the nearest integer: 439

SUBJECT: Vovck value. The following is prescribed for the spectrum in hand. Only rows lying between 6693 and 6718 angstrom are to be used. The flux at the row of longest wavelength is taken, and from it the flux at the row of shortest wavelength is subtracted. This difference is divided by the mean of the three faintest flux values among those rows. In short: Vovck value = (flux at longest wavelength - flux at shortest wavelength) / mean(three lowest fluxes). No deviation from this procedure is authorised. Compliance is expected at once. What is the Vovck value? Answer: -0.055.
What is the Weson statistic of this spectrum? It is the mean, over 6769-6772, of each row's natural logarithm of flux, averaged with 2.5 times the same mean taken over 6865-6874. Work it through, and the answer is 4.48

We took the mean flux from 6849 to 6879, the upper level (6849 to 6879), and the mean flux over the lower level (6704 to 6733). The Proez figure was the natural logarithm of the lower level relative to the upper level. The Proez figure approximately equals 0.034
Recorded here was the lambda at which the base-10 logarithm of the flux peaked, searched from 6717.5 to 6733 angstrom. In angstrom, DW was 6732.24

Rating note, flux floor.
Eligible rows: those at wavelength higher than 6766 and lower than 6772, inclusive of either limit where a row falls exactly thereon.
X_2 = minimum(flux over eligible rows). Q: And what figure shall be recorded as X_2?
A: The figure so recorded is 11.45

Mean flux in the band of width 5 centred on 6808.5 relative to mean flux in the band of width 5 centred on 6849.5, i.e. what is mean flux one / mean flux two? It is 0.99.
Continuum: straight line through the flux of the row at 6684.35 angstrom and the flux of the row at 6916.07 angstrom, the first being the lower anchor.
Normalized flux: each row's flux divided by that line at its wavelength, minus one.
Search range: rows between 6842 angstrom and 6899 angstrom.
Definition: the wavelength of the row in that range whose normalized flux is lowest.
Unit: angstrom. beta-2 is 6882.71 angstrom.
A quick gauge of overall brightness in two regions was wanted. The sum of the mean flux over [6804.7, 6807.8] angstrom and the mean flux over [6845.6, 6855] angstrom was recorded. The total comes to 25.9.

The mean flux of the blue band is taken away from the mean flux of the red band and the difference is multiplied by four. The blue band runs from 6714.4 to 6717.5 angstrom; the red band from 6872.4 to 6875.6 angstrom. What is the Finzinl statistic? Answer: -1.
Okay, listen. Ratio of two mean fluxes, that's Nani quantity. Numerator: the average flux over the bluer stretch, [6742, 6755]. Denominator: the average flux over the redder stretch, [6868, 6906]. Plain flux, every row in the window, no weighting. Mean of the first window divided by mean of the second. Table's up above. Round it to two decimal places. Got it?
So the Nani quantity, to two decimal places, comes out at 0.95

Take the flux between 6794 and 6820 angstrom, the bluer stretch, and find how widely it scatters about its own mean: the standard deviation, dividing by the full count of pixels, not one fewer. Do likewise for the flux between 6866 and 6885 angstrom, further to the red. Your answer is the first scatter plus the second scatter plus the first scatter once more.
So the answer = 0.65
